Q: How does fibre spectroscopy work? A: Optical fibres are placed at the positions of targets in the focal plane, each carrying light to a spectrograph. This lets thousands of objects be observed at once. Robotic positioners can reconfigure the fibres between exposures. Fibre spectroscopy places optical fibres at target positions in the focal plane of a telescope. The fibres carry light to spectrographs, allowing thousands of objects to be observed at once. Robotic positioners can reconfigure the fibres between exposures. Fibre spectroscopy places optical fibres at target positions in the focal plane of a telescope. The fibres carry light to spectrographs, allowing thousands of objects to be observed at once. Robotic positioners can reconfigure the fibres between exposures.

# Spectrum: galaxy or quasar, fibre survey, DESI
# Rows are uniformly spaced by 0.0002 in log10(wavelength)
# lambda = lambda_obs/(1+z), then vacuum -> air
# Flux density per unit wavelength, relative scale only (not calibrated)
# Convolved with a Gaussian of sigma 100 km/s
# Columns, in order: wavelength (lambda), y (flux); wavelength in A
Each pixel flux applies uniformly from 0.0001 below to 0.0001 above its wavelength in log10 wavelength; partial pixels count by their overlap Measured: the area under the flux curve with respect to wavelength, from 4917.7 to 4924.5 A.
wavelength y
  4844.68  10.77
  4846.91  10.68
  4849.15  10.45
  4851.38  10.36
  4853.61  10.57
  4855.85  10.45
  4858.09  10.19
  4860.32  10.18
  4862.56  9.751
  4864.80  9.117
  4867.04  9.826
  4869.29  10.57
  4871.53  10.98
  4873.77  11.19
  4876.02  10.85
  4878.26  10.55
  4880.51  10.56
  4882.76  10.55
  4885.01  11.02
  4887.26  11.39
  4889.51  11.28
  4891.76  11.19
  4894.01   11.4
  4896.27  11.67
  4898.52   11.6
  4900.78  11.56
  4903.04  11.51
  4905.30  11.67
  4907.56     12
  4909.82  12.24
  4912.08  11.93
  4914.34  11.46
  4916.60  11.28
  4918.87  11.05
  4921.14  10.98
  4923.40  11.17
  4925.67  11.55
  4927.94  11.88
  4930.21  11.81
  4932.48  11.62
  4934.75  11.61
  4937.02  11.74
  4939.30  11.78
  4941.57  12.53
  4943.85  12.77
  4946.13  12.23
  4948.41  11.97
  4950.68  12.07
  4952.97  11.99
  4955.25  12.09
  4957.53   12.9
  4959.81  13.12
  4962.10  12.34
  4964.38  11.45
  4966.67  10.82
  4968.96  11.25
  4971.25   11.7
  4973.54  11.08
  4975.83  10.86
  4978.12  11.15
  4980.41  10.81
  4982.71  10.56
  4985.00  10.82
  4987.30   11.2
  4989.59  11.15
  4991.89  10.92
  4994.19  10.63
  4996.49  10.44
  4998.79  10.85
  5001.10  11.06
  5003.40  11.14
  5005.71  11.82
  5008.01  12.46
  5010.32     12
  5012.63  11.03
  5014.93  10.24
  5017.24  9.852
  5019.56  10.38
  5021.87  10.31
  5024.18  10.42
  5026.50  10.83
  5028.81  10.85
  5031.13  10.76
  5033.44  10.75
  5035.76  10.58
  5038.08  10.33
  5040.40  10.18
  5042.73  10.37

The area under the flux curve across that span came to 75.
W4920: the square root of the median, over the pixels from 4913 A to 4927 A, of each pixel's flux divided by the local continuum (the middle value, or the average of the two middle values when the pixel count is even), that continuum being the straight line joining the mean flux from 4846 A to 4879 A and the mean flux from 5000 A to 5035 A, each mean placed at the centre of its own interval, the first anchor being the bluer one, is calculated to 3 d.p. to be 1.030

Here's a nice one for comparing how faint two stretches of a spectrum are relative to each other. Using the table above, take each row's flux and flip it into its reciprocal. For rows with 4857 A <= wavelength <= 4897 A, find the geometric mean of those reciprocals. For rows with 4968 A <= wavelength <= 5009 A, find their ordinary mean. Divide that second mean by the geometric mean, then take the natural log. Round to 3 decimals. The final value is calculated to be -0.039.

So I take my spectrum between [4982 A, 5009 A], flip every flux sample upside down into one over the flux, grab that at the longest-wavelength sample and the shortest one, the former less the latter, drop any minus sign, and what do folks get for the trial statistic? 0.014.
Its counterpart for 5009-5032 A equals 0.010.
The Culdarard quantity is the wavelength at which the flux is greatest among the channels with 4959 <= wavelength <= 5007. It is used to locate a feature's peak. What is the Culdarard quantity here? 4959.81 A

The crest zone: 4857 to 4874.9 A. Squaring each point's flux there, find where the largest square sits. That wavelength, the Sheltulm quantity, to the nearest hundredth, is 4873.77 A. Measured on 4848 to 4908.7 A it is 4907.56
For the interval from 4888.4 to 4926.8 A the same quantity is 4909.82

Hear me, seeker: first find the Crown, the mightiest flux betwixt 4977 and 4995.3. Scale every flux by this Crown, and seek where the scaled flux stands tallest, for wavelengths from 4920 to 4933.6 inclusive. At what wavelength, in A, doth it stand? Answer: 4927.94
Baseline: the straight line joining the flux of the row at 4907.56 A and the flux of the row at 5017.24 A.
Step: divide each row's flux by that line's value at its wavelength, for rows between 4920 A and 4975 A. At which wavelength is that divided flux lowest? 4921.14 A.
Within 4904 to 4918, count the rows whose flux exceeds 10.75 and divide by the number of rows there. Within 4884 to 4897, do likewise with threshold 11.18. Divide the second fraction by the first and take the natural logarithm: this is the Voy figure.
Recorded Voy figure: -0.18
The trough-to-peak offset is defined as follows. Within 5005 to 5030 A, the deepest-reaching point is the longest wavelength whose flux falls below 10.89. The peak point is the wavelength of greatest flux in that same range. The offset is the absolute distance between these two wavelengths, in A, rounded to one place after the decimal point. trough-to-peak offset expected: 20.8 A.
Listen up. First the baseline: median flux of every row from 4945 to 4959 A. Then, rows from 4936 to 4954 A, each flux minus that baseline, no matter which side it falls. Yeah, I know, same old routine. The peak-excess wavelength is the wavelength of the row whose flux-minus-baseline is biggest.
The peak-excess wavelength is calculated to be 4943.85 A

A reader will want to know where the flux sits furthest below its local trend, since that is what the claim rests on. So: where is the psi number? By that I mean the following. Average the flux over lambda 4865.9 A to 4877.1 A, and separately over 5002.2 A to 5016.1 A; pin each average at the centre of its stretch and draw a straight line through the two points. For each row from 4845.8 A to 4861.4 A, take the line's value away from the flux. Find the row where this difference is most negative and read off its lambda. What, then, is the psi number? 4860.32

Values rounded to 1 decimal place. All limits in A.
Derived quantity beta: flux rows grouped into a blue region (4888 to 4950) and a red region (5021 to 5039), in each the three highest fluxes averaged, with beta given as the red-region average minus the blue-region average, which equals -1.7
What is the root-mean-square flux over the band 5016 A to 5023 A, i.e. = 10.2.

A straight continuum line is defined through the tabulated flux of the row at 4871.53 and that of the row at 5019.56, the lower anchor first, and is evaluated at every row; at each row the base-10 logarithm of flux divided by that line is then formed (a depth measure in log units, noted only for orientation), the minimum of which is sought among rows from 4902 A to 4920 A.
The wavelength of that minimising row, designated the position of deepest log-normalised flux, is 4918.87 A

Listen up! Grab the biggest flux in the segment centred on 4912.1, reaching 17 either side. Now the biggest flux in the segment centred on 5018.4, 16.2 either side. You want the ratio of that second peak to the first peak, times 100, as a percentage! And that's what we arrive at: 102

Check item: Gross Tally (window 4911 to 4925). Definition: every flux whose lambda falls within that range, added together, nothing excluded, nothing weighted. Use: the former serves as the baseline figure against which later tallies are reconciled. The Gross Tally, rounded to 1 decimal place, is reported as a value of 67.9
